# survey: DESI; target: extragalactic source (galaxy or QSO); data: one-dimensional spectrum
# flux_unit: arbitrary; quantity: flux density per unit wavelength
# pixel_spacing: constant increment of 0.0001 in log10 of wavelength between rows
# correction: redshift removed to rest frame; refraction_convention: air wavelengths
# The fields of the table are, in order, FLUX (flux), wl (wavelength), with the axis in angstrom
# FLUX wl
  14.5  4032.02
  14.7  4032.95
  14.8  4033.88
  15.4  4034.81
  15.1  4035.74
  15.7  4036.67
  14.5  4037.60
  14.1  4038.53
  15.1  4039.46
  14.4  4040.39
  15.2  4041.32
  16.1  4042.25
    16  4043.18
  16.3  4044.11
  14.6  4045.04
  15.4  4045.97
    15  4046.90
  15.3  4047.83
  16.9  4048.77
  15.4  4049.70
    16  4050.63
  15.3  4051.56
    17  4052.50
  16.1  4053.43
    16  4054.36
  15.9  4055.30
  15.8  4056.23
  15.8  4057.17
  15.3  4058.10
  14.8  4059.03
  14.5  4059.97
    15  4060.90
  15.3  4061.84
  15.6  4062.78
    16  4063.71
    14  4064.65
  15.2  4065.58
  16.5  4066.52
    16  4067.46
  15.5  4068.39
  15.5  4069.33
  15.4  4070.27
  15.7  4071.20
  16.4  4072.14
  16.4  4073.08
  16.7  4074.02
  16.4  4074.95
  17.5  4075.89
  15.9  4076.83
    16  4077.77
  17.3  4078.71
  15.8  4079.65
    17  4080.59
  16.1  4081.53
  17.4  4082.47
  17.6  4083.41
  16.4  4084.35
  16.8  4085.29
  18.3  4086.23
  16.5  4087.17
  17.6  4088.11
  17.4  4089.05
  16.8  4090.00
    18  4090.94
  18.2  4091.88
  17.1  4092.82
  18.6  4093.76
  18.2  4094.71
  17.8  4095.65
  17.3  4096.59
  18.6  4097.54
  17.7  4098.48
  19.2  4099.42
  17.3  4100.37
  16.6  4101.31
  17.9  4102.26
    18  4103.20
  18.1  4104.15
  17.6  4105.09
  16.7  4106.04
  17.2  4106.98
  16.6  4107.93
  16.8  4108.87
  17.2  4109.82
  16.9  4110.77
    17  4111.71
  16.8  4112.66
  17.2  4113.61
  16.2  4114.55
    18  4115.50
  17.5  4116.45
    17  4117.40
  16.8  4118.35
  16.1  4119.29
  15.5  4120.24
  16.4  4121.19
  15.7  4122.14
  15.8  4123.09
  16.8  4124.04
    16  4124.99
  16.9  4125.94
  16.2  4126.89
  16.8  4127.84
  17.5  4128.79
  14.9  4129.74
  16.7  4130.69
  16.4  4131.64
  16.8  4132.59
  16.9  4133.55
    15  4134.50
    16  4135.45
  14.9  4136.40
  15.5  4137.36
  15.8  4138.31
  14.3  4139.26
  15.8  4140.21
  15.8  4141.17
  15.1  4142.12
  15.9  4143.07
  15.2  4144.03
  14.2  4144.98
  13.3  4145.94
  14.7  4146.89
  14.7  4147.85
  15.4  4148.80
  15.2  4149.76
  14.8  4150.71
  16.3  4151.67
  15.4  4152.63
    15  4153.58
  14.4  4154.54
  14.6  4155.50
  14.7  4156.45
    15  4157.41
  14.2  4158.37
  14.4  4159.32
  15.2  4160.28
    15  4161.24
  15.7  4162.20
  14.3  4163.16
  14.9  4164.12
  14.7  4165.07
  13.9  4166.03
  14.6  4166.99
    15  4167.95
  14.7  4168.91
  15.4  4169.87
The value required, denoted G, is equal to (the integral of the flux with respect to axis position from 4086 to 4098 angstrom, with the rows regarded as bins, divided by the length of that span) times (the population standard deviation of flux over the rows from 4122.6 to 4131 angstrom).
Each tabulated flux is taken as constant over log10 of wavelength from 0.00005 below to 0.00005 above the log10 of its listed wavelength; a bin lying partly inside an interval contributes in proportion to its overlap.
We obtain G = 12.8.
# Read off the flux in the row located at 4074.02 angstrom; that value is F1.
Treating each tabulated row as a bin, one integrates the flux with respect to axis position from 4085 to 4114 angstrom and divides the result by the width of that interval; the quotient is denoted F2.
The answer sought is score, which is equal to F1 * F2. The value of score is 292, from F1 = 16.7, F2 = 17.5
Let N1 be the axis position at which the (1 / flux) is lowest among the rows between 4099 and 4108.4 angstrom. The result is 4099.42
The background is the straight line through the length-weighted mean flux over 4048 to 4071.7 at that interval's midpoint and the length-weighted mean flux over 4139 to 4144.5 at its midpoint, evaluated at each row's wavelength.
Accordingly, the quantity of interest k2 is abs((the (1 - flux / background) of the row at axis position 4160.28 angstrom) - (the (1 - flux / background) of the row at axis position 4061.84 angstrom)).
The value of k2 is 0.01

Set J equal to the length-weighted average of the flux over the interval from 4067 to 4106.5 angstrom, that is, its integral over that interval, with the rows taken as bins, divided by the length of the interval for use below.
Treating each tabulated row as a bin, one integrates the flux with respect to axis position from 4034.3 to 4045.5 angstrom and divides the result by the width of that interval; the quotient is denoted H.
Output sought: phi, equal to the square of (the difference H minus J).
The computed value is 3.5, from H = 15.2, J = 17.1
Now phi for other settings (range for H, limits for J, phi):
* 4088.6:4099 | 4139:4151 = 8.0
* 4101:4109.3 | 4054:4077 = 2.5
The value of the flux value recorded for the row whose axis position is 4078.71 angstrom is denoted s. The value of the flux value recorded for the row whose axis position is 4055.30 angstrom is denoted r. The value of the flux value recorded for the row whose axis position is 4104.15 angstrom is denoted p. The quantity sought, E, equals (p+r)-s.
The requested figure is 16.7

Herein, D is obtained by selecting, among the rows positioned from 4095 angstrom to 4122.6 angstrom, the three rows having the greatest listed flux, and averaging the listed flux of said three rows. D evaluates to 18.6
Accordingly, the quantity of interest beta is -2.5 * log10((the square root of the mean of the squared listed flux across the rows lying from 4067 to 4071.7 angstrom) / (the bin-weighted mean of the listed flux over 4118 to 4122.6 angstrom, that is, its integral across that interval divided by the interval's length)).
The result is 0.03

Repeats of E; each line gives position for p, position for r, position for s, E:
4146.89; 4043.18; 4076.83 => 14.8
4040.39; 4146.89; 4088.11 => 11.5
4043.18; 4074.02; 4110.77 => 15.8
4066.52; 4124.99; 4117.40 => 15.5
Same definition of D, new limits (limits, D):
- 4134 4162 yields 16.1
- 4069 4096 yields 18.4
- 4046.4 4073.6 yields 16.8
